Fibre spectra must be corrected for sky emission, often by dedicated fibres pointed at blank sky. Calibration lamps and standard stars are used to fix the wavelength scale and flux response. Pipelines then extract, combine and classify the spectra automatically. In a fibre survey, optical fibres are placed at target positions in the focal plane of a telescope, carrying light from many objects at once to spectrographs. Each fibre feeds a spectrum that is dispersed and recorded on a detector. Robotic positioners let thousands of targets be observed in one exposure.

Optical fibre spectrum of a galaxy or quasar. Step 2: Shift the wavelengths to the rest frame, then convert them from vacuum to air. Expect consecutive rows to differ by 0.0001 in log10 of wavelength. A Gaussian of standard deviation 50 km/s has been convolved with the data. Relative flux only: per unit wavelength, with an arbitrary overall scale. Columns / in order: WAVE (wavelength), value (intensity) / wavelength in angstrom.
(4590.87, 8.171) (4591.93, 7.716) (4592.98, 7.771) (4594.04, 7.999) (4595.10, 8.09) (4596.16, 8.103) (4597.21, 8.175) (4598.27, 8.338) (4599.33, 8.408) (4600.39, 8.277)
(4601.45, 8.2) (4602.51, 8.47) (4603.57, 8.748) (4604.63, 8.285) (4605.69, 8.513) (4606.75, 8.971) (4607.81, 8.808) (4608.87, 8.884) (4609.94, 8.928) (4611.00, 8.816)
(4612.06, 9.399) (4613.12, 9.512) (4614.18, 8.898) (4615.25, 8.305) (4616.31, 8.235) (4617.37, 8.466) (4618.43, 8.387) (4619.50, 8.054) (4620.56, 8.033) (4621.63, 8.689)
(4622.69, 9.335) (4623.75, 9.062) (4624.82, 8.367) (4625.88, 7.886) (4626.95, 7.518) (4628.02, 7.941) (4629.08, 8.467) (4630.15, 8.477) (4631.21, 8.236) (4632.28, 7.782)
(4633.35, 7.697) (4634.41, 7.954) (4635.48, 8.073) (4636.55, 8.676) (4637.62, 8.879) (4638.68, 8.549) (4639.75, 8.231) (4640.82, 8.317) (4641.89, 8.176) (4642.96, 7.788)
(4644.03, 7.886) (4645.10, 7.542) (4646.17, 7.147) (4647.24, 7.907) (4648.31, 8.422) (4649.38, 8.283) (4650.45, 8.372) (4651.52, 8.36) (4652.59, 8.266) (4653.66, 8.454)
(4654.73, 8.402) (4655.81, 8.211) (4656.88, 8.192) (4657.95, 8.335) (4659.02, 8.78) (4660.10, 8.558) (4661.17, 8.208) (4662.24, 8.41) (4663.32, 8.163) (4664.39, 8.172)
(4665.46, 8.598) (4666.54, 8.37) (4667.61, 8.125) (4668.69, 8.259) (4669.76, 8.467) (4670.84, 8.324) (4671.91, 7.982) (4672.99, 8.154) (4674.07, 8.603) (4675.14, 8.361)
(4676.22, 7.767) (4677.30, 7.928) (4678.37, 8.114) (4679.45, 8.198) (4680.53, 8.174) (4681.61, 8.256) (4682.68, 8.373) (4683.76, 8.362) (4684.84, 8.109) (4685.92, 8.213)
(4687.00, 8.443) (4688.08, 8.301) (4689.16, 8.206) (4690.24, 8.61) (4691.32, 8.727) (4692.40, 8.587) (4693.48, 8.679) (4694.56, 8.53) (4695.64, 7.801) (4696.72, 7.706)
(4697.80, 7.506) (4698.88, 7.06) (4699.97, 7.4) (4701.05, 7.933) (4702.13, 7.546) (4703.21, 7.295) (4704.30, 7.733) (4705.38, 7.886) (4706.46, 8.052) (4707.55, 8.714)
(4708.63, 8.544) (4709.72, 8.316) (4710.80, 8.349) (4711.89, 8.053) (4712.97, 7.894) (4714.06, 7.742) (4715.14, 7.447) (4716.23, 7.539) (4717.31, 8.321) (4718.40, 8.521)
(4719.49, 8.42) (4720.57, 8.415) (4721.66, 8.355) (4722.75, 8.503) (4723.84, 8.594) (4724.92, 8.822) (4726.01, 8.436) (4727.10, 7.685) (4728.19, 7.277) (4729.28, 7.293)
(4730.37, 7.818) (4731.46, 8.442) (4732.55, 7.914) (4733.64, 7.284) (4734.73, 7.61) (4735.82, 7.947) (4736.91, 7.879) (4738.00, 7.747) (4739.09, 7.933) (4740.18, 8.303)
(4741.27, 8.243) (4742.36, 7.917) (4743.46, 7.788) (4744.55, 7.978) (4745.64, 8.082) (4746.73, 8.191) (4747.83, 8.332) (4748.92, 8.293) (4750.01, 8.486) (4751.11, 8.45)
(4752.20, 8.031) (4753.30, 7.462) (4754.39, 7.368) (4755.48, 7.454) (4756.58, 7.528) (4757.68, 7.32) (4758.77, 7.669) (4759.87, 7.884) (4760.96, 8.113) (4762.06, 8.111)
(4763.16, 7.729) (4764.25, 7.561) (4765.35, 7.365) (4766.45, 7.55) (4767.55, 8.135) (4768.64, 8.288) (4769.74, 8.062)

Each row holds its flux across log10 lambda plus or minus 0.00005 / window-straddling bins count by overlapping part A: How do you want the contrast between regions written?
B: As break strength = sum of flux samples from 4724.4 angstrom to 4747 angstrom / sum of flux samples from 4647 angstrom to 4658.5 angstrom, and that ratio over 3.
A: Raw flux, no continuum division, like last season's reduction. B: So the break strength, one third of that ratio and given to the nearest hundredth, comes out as 0.61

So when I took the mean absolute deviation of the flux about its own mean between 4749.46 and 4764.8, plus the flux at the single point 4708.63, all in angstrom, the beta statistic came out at 8.87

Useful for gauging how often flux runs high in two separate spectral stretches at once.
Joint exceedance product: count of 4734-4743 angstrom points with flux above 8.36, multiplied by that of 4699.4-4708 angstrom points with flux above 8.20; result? 0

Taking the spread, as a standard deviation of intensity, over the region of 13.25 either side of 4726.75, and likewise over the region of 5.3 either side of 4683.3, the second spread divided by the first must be 0.24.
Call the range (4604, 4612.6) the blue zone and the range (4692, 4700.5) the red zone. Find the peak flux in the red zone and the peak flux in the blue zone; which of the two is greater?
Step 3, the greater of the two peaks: 9.40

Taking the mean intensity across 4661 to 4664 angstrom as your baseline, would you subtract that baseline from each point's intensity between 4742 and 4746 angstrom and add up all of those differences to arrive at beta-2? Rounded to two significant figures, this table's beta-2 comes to -1.3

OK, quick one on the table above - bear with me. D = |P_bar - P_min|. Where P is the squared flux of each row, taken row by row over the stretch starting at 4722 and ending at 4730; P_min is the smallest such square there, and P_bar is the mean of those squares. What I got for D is 13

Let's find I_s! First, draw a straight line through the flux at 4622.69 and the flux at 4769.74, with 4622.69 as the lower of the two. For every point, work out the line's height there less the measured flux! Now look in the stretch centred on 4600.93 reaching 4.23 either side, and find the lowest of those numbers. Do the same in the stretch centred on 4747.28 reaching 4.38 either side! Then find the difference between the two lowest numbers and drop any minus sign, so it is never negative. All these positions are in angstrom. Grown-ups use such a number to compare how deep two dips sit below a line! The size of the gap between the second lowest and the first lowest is 1.0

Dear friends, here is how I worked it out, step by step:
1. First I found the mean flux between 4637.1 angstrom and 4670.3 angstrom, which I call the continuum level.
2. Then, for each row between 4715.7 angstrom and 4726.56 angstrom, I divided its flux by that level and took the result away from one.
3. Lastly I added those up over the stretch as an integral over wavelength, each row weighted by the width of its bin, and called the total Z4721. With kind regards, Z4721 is -0.2 angstrom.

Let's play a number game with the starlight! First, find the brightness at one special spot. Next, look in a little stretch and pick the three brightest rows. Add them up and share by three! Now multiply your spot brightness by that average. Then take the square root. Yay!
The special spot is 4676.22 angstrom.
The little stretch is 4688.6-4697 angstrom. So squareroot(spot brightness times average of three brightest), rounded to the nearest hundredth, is 8.21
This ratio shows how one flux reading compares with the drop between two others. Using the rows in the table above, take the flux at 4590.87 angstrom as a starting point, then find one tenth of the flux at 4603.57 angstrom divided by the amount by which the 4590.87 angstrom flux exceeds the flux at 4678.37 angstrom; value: 15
